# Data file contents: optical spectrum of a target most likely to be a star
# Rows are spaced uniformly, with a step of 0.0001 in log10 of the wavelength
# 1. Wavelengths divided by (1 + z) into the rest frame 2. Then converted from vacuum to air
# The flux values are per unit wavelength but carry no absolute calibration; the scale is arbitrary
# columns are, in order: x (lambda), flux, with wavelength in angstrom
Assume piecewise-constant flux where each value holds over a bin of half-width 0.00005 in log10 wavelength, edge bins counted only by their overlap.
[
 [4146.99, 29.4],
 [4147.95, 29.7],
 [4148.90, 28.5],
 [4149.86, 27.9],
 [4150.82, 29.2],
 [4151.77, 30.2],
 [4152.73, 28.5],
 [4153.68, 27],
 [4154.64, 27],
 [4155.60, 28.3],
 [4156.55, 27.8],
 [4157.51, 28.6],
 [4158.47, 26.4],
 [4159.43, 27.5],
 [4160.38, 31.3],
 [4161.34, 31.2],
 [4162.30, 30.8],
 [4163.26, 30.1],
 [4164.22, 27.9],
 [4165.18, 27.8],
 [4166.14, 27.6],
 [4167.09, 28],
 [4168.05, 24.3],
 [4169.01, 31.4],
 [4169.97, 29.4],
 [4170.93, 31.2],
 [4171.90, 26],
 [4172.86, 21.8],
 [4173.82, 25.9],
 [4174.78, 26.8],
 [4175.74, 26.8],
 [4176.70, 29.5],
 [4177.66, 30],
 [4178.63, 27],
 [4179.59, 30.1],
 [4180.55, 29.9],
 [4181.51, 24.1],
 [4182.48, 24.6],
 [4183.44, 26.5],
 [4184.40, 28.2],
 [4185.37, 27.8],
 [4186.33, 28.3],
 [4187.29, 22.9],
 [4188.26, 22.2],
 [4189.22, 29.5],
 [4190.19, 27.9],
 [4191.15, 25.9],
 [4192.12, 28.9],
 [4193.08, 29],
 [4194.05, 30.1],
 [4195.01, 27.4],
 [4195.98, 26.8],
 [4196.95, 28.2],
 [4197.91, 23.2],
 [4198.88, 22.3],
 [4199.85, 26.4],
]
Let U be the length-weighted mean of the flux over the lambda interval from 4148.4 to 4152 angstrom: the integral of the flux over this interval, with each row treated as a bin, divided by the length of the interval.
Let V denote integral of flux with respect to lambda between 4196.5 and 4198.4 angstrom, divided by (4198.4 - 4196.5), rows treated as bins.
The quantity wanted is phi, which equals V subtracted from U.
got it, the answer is 3.2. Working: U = 28.9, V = 25.7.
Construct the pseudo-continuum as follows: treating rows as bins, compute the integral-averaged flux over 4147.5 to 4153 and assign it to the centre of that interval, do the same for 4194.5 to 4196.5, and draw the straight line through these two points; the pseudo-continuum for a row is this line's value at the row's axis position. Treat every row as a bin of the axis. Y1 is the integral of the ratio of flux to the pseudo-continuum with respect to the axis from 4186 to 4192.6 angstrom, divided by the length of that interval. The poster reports 0.97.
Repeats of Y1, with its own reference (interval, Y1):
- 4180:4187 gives 0.98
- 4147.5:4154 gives 0.99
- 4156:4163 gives 1.02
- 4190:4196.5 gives 1.03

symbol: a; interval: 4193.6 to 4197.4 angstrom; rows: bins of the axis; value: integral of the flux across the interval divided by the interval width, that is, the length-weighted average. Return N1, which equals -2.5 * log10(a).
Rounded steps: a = 28.1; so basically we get -3.62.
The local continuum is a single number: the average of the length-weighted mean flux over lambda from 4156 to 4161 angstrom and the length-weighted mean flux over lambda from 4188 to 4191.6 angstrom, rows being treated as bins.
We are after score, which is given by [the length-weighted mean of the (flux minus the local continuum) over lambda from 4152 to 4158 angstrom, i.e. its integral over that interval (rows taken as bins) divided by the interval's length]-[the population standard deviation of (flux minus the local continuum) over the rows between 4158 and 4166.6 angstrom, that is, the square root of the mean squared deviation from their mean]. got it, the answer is -1.4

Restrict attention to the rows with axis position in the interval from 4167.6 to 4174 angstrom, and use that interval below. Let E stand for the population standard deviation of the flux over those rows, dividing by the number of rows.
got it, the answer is 3.4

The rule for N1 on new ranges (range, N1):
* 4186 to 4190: -3.53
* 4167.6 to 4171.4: -3.66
